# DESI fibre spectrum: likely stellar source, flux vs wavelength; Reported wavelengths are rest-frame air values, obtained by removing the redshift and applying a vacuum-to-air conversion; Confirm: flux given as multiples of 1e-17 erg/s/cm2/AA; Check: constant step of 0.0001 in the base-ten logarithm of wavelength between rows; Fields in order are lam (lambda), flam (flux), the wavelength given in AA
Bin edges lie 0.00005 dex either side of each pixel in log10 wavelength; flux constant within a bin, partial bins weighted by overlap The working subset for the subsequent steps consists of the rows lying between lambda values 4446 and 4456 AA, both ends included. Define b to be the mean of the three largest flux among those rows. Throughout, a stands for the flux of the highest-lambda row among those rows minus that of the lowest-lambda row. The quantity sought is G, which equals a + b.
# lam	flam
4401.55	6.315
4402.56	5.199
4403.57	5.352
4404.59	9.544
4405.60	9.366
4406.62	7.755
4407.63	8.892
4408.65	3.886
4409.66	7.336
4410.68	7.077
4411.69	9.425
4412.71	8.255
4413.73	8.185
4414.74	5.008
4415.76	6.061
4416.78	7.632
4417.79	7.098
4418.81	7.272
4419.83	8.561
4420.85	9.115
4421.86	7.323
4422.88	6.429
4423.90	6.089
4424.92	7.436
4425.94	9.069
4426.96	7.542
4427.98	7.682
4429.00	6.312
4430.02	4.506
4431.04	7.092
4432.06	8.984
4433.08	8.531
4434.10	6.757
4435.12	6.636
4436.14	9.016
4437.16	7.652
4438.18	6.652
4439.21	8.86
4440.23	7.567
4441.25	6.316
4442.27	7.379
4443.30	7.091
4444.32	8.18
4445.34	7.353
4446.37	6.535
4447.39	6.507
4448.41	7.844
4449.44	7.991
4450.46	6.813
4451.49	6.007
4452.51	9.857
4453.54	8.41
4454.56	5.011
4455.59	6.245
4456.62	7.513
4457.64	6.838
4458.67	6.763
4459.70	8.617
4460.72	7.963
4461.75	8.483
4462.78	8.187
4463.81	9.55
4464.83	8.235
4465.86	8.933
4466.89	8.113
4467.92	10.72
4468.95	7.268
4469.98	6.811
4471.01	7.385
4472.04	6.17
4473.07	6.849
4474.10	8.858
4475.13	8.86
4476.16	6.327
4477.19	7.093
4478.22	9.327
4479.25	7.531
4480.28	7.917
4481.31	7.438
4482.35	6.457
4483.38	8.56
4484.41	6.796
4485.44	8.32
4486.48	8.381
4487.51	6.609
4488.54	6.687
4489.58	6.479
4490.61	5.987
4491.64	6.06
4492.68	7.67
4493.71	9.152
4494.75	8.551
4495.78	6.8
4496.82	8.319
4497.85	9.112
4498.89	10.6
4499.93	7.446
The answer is 8.5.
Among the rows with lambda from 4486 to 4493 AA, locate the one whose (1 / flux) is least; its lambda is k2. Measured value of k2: 4486.48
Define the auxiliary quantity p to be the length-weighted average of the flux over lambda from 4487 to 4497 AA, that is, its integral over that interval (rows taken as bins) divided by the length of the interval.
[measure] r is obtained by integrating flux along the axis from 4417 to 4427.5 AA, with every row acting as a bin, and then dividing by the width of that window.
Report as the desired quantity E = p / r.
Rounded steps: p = 7.19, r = 7.60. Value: 0.95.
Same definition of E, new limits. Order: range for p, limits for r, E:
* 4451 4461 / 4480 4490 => 0.99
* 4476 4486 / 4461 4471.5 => 0.91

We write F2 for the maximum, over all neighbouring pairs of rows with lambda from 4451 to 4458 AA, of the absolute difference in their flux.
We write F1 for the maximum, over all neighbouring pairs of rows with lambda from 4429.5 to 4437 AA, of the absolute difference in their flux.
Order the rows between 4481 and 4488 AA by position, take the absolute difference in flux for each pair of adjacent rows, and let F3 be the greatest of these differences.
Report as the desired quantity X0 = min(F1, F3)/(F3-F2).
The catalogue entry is -1.2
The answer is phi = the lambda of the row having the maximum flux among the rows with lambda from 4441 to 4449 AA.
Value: 4444.32 AA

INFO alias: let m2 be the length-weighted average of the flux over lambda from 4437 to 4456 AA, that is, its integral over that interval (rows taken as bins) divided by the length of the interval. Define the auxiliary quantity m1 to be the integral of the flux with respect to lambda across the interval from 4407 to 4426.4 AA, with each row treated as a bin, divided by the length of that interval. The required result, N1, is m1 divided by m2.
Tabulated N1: 1.01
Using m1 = 7.37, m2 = 7.28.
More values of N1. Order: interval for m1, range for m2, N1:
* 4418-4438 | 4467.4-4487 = 0.96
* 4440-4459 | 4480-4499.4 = 0.93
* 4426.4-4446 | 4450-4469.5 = 0.94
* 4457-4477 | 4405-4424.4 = 1.07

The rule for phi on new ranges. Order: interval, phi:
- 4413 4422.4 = 4420.85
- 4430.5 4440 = 4436.14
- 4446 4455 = 4452.51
